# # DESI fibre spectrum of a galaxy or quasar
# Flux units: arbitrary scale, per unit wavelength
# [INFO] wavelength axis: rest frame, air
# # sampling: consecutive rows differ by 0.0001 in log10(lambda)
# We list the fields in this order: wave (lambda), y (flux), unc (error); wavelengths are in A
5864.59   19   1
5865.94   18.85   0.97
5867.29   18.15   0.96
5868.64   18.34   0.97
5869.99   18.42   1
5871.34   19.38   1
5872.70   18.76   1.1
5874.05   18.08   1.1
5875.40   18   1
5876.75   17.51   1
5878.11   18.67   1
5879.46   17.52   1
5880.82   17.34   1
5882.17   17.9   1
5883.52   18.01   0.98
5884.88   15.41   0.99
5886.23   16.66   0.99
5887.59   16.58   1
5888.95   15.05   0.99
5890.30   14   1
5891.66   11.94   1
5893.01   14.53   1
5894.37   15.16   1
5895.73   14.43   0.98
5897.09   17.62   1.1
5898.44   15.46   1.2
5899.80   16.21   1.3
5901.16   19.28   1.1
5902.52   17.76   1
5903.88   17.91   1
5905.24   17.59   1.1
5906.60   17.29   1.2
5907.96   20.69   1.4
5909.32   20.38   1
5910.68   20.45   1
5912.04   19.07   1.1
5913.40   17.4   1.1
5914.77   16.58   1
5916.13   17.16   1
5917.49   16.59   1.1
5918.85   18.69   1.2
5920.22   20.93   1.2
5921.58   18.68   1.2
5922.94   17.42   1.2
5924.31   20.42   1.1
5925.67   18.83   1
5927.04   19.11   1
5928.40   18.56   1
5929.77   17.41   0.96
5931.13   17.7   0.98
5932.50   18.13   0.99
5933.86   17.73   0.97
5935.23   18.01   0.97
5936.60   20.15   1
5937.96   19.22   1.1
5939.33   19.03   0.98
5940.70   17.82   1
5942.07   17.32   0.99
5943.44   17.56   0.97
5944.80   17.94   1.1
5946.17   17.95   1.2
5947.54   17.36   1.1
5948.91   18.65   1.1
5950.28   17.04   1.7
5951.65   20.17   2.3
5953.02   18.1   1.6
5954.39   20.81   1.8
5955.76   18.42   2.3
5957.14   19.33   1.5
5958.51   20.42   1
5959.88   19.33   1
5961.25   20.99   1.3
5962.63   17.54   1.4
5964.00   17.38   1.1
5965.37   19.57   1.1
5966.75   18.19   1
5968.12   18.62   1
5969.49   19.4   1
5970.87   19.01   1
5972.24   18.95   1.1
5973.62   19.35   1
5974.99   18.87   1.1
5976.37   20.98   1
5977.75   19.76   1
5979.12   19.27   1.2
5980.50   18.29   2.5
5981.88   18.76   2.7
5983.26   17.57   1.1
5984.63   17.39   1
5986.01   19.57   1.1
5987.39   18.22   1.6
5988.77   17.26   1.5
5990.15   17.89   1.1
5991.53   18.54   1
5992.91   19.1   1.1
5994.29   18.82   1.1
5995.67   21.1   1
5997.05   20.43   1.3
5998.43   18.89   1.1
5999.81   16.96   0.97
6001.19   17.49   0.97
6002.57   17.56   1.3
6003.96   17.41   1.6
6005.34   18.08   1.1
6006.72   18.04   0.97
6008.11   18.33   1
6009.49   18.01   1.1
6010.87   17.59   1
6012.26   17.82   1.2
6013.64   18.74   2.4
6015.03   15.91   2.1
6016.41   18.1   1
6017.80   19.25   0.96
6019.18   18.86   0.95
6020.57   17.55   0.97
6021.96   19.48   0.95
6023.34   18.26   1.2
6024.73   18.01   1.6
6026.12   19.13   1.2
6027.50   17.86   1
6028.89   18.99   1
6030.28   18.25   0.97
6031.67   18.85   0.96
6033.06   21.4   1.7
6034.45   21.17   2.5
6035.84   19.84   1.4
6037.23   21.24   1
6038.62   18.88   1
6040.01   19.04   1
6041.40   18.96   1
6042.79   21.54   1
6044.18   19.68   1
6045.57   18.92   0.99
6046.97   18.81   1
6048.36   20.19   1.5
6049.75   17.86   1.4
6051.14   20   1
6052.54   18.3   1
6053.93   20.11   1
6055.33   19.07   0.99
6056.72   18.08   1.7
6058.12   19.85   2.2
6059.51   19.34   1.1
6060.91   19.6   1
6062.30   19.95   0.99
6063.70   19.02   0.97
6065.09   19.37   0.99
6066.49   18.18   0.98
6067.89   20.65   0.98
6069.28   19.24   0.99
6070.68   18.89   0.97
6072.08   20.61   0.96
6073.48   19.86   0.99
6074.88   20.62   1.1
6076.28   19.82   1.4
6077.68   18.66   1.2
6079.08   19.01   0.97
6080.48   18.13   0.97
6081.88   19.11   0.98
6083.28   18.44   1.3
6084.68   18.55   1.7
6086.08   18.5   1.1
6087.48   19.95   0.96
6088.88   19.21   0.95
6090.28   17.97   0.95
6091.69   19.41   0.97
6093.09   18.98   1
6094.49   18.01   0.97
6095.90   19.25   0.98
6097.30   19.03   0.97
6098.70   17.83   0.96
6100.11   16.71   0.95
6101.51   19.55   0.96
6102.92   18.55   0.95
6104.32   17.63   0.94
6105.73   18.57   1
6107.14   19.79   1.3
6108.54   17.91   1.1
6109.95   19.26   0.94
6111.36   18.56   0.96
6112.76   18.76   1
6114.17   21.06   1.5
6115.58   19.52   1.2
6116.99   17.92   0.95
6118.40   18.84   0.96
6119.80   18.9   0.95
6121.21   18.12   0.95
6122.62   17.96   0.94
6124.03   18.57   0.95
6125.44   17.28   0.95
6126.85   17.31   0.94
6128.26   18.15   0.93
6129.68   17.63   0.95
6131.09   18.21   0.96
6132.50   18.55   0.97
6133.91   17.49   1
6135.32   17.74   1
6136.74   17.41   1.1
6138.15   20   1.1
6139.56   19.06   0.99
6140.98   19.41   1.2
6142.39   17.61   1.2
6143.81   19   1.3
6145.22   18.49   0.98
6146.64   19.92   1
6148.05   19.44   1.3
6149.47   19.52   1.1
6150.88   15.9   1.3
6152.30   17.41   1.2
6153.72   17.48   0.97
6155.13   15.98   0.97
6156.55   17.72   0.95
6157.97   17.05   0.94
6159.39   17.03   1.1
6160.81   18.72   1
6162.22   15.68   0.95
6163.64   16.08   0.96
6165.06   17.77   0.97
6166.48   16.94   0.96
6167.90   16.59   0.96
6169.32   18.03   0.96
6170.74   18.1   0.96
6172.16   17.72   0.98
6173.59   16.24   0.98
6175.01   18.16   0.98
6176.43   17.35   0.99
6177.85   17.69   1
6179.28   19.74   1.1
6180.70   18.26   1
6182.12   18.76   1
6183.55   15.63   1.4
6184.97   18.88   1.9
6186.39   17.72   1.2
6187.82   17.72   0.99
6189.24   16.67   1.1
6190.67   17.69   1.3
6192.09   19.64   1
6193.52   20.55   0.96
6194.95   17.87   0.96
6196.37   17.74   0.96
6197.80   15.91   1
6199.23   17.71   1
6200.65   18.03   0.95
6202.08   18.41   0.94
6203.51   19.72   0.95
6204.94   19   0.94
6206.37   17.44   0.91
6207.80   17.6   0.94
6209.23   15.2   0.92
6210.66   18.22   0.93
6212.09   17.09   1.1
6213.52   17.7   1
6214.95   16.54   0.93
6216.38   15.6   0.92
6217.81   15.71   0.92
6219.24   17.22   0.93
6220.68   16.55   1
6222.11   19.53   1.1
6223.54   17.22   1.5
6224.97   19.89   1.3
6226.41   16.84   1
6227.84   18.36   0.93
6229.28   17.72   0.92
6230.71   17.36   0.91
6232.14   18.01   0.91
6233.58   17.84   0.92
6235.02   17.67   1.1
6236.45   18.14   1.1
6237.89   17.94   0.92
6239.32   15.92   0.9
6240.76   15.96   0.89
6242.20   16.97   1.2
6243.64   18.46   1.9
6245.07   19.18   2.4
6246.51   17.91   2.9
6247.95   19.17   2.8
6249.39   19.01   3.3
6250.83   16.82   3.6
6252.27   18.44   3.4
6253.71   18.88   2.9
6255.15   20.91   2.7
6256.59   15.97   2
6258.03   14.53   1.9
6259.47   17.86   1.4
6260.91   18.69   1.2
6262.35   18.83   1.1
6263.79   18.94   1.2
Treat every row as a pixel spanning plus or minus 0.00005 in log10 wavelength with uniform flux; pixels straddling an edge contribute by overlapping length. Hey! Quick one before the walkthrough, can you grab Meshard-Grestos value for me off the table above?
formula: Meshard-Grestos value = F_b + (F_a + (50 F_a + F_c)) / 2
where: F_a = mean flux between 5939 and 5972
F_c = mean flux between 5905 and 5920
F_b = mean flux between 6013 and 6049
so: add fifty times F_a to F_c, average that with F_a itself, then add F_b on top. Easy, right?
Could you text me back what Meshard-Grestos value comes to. 504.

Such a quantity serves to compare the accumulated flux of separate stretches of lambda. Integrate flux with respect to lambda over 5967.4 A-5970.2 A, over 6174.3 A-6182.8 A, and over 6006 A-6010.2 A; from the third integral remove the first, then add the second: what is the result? 179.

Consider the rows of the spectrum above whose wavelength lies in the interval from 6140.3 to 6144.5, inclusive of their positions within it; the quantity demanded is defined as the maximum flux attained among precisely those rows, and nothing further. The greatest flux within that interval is 19.41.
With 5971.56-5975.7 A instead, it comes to 19.35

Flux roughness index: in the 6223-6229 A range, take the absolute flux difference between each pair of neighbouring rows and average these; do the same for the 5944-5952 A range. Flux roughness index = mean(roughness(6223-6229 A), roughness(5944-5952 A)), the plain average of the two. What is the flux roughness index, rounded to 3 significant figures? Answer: 1.87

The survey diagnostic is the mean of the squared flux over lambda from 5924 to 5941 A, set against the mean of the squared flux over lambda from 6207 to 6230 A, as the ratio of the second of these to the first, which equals 0.87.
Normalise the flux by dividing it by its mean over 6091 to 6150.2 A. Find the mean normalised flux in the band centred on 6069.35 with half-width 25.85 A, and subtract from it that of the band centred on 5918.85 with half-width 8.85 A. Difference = 0.03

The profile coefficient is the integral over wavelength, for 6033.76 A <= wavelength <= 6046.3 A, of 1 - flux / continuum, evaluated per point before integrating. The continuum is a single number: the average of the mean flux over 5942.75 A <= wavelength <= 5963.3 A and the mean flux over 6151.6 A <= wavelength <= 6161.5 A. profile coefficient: -1.3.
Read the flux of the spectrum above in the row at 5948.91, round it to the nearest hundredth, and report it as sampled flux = 18.65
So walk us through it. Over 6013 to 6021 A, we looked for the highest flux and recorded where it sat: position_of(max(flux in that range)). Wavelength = 6017.80 A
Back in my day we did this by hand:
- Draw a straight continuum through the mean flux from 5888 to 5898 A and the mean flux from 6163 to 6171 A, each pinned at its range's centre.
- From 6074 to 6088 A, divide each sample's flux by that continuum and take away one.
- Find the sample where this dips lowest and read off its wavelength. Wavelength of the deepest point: 6080.48 A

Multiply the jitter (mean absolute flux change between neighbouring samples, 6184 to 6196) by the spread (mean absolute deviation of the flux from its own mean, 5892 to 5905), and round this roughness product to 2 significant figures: 1.8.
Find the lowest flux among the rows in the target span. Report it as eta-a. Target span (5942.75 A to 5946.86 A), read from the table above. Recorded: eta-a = 17.56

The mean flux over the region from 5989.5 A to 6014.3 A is 18.4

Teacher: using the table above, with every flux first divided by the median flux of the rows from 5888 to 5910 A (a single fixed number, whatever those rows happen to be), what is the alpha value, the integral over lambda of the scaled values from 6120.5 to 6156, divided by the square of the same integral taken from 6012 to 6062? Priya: 0.012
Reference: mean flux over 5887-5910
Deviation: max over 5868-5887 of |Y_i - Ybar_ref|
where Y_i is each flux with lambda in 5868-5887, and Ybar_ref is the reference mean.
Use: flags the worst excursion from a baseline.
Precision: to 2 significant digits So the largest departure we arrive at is 2.8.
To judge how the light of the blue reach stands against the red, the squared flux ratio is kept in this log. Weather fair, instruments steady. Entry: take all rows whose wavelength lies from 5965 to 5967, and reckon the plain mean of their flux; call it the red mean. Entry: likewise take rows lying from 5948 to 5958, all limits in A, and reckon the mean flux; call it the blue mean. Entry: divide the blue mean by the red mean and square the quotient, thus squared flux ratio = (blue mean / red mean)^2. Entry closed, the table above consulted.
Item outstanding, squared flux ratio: 1.01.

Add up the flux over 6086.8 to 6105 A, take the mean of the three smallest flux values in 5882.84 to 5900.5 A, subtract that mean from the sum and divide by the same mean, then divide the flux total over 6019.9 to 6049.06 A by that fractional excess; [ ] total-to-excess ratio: 24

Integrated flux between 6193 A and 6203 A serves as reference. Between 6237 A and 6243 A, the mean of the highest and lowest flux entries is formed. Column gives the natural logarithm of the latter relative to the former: -2.4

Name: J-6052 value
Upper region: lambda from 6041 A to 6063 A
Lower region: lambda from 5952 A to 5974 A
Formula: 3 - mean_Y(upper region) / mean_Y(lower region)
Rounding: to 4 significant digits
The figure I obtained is 1.984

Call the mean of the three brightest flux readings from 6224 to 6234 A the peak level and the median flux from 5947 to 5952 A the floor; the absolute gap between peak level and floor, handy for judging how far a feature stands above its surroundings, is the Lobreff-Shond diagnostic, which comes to 0.75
